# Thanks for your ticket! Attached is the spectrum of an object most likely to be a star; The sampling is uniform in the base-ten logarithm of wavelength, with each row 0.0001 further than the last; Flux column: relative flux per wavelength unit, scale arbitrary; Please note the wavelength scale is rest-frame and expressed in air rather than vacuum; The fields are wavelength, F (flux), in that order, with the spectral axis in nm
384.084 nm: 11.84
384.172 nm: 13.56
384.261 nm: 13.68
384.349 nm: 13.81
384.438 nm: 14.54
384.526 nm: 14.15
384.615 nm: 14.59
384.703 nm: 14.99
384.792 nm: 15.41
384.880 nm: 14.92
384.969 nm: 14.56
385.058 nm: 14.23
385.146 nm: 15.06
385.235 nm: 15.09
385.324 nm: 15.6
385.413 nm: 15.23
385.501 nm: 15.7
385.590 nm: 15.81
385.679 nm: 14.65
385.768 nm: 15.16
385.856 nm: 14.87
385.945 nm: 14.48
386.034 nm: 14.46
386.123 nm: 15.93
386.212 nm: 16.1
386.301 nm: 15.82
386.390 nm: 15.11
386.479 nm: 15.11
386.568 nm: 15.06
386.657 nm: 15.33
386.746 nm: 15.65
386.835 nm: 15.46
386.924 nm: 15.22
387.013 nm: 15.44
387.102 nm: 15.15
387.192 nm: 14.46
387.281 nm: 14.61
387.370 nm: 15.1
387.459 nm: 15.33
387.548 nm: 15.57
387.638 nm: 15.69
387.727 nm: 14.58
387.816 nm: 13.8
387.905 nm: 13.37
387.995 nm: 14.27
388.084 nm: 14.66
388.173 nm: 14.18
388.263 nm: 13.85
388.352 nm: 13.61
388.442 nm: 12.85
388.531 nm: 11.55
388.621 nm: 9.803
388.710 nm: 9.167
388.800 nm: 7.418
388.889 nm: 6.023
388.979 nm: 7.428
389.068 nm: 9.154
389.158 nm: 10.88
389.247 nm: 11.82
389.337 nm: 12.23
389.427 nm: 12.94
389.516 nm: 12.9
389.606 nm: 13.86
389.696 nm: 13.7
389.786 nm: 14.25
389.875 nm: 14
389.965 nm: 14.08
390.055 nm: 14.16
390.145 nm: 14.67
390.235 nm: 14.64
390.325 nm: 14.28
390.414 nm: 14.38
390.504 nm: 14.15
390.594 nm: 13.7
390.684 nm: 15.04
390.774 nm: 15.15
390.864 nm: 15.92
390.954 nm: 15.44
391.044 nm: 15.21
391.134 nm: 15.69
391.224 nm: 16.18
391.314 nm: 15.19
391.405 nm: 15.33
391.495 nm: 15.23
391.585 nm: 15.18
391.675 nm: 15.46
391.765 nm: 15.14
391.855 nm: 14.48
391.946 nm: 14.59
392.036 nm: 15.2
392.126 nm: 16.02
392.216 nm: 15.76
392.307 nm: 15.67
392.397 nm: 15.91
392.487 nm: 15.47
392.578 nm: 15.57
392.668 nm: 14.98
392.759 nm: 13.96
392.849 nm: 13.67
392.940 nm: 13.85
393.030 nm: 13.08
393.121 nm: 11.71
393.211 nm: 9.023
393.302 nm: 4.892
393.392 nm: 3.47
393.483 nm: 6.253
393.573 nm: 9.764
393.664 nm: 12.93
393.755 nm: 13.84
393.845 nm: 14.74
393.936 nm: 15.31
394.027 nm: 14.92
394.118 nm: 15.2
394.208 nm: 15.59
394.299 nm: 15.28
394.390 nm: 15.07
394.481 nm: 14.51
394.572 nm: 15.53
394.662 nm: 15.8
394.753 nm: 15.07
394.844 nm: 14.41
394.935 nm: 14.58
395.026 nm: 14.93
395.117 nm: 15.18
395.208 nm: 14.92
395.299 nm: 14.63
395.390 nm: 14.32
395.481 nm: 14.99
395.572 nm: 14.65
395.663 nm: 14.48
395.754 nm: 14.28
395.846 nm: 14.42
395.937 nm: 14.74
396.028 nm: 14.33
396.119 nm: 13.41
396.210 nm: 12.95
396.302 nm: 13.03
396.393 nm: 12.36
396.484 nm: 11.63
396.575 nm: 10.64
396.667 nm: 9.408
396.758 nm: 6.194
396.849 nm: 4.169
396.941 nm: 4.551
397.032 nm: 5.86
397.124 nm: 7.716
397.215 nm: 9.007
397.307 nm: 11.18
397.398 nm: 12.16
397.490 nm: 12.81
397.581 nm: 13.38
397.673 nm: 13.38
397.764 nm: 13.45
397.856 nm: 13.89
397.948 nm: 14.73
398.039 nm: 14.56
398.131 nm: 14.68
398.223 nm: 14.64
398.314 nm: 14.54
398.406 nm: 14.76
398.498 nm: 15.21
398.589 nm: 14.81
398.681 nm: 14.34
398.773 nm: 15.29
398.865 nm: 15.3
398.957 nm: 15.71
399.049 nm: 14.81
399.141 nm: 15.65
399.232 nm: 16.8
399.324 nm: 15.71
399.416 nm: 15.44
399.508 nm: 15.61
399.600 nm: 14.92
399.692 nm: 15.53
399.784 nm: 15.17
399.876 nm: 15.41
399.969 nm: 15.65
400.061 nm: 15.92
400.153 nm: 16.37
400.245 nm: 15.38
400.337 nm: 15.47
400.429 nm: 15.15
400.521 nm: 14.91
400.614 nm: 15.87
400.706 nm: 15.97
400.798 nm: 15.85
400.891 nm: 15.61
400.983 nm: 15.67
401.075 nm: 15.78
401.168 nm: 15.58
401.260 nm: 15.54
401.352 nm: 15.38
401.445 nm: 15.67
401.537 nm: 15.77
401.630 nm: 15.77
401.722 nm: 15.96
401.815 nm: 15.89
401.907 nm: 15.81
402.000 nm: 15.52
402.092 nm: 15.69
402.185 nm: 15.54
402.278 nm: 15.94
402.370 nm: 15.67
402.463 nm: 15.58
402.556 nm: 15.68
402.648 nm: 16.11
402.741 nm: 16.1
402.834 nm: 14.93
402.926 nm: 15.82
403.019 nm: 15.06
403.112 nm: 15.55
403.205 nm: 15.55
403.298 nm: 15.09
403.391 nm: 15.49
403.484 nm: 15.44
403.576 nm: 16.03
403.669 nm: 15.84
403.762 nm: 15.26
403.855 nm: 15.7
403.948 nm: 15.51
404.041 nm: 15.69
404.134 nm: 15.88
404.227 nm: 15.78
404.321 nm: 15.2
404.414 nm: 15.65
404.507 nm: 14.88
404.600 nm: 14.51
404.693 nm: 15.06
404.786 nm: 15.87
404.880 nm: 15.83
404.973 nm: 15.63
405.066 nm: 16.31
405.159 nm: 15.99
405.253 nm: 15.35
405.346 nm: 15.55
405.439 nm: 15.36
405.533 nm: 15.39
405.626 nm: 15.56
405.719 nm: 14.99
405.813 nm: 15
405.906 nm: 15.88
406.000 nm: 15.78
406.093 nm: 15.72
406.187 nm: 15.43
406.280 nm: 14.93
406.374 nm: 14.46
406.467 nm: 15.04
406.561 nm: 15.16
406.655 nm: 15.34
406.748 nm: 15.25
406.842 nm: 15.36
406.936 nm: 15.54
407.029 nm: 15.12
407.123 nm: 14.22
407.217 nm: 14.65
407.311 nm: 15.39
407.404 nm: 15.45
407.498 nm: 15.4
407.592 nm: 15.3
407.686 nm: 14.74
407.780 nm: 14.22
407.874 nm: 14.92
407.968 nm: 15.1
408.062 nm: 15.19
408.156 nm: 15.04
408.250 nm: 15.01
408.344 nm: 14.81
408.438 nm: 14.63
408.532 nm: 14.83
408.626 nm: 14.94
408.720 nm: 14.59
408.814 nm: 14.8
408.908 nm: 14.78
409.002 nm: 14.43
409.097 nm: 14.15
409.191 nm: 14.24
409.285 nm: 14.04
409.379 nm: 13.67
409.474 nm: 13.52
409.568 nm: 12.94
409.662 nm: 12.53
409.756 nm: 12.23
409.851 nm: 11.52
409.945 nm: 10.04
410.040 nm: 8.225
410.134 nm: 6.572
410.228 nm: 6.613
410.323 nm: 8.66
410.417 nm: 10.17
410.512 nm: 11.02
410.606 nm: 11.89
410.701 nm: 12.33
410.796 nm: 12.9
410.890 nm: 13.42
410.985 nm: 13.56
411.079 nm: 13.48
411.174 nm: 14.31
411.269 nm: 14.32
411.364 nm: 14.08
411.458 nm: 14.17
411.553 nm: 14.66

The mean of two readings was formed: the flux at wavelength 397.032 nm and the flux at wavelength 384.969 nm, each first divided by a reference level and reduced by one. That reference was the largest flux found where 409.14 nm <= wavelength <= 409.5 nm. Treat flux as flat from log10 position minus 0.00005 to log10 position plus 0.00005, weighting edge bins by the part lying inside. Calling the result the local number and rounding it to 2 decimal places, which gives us -0.28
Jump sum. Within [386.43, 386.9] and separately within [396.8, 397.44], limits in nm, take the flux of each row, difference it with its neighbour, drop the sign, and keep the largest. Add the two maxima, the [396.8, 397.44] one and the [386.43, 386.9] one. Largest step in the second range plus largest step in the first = 2.5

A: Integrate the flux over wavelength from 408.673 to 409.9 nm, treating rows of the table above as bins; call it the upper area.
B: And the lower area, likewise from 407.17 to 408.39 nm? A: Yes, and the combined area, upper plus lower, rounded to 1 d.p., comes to 35.1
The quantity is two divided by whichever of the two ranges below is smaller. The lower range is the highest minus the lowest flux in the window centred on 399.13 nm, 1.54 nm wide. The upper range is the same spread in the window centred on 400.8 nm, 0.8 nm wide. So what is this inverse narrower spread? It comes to 1.9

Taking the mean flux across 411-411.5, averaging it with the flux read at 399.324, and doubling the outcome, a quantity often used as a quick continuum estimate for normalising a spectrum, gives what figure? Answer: 29.8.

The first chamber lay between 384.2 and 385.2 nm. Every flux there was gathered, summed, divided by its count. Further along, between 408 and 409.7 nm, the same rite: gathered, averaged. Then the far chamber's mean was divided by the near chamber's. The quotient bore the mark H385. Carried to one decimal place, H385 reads 1.0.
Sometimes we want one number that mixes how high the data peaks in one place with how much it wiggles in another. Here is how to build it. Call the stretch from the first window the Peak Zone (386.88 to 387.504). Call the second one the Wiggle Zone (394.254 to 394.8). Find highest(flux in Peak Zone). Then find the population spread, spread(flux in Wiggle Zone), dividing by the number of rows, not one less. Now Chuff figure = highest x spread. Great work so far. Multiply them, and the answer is 6.3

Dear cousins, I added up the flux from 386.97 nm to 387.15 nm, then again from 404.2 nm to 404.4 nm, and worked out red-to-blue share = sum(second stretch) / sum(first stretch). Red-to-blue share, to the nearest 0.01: 1.01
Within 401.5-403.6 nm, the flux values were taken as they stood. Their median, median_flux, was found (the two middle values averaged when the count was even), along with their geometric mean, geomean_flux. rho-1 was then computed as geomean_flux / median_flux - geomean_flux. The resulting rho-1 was -14.7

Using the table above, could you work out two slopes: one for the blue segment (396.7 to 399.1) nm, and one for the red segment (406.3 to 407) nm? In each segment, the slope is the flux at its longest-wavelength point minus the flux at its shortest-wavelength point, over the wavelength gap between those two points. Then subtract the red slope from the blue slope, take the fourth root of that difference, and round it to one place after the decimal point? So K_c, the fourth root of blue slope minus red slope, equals 1.2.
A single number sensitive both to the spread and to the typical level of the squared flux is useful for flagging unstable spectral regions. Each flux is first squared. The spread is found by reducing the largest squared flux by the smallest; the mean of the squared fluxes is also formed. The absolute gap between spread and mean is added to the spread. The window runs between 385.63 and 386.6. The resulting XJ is 230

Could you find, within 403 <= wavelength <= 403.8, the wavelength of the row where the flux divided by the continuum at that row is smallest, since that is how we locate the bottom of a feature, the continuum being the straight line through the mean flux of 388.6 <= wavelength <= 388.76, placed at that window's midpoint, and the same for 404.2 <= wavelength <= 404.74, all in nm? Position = 403.762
